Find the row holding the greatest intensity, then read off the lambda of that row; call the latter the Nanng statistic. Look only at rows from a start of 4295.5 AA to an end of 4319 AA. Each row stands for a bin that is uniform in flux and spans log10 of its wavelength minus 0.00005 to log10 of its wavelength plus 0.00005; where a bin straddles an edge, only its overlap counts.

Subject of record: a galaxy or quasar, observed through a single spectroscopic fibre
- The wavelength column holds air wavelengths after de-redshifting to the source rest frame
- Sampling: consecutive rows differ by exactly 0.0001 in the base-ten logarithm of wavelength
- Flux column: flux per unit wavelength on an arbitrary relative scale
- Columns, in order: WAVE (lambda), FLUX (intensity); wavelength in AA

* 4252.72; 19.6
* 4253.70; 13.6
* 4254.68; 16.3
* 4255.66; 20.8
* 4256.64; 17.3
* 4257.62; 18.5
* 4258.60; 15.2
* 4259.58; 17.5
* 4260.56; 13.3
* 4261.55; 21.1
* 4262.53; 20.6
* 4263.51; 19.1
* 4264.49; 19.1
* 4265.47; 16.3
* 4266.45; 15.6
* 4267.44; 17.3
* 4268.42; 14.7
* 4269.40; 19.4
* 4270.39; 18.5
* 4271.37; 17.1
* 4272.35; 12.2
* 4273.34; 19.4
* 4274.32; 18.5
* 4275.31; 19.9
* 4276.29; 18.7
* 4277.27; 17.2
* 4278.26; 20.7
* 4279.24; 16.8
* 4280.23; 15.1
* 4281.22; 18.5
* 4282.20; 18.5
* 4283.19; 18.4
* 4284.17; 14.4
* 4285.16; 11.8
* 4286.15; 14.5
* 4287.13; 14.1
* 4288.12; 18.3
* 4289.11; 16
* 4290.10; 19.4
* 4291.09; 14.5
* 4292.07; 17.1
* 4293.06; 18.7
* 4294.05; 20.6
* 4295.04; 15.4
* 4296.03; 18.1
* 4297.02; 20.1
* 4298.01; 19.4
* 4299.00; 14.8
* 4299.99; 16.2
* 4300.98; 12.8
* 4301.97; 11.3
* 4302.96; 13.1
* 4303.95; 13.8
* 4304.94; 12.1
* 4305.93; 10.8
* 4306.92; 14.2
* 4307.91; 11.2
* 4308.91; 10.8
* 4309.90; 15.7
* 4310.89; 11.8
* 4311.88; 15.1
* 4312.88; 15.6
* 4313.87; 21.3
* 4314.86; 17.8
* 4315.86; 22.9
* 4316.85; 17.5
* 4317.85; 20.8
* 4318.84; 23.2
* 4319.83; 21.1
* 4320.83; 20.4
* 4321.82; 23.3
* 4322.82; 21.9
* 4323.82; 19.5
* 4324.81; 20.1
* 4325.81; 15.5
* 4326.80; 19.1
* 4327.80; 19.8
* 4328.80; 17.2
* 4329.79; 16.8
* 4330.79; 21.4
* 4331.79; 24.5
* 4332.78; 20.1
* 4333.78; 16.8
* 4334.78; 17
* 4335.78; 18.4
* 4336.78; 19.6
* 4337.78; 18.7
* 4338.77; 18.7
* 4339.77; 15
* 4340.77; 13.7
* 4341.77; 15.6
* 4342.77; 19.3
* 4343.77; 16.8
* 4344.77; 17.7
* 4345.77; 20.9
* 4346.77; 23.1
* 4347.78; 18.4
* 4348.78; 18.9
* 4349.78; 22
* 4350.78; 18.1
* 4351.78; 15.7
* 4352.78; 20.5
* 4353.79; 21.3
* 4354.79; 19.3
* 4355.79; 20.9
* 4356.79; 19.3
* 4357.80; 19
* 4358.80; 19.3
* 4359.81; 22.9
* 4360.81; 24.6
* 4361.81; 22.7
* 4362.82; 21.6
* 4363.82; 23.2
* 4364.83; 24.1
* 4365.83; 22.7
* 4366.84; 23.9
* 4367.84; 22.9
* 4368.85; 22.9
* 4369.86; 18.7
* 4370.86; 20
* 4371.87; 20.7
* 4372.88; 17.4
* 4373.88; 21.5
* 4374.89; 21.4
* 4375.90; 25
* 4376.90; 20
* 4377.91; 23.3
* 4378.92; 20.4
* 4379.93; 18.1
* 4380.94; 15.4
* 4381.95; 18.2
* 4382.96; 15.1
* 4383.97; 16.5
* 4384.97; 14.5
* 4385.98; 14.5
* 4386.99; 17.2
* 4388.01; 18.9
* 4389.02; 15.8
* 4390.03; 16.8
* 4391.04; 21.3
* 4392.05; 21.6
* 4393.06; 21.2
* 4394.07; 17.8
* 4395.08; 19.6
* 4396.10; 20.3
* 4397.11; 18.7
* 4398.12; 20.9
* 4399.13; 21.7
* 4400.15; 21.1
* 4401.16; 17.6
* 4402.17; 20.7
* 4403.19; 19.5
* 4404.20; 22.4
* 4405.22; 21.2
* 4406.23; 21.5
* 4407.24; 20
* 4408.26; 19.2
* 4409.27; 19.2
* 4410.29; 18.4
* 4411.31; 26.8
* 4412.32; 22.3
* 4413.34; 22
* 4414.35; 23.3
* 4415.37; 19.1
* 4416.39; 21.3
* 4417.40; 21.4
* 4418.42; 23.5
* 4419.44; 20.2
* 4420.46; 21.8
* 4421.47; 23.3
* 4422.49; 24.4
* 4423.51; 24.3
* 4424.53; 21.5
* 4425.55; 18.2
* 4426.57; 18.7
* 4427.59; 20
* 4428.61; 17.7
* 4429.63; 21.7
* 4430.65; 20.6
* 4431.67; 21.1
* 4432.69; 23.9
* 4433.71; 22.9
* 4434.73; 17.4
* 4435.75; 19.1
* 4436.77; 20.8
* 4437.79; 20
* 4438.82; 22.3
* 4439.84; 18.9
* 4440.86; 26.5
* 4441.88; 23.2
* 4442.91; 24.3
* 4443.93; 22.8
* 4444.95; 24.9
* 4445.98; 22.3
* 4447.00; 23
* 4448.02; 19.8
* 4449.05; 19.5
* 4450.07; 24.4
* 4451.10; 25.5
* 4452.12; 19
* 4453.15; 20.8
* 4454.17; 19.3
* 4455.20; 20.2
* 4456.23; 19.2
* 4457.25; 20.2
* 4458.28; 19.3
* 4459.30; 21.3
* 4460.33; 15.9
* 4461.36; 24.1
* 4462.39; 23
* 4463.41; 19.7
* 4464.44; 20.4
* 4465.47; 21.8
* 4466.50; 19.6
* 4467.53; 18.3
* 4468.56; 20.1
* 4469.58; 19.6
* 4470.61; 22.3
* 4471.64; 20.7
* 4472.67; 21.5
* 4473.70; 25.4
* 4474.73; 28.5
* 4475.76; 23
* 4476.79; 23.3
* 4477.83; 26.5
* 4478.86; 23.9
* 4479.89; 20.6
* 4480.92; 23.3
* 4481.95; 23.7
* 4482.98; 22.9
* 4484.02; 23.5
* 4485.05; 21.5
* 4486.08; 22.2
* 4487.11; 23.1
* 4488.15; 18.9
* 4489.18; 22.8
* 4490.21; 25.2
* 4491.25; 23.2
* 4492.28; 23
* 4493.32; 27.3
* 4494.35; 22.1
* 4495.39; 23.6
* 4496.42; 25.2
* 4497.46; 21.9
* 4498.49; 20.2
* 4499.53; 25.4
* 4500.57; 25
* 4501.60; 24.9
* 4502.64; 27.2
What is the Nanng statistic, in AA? 4318.84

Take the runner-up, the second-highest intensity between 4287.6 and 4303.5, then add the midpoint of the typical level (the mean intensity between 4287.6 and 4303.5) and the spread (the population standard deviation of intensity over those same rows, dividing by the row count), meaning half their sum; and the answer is 29.8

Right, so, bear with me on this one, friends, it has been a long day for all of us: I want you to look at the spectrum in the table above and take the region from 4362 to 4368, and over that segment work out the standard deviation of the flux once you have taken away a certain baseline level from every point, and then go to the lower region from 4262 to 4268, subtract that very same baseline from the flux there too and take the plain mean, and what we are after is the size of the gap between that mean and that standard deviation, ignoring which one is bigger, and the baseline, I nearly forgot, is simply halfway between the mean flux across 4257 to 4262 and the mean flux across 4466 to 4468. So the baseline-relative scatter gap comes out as 0.9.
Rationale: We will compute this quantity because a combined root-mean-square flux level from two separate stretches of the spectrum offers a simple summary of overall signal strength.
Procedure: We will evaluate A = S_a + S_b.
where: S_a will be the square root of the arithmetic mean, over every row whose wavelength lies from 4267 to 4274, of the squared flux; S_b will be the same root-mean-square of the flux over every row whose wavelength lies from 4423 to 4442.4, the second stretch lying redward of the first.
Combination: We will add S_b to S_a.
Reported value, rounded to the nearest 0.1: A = 38.2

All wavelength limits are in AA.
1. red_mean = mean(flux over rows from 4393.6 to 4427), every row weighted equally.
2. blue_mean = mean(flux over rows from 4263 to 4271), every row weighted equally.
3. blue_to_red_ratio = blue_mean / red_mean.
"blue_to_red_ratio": 0.83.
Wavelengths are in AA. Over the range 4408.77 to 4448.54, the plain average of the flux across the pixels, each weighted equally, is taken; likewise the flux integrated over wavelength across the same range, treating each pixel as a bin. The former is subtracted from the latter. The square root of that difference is 28.9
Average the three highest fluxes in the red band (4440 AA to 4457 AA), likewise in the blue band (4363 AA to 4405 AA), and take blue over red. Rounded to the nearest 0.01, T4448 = 0.95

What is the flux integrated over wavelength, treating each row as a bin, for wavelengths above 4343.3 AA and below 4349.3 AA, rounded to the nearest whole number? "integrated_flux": 116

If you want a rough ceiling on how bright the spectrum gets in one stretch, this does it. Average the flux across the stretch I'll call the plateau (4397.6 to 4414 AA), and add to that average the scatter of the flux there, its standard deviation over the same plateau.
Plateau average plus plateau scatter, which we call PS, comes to 23.0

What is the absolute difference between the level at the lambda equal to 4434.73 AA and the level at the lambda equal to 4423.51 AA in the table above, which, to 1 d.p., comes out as 6.9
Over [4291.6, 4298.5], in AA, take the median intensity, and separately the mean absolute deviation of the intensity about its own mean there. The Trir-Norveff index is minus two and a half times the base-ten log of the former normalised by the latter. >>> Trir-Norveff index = -2.82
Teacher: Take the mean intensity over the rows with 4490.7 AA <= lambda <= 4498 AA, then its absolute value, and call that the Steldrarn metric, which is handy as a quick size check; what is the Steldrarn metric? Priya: 24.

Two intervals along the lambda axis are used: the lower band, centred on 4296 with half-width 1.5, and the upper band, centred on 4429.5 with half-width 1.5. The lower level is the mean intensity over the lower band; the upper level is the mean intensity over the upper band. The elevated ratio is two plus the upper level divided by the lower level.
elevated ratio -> 3.12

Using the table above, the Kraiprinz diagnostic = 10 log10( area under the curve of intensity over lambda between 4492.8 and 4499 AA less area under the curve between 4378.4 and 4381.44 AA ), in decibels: 19.6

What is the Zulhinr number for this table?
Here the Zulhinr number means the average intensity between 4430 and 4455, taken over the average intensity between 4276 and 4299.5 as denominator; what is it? 1.27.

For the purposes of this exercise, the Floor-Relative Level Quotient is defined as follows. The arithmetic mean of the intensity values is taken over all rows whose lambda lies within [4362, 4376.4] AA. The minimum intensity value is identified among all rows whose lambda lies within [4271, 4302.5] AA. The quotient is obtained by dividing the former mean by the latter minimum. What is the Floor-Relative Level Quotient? 1.9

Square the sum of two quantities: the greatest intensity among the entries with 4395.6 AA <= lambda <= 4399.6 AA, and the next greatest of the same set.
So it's 1815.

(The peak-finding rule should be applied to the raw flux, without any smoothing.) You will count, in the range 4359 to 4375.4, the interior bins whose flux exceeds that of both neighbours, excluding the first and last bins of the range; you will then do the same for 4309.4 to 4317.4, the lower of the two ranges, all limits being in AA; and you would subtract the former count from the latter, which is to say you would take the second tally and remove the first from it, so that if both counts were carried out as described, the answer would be -3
